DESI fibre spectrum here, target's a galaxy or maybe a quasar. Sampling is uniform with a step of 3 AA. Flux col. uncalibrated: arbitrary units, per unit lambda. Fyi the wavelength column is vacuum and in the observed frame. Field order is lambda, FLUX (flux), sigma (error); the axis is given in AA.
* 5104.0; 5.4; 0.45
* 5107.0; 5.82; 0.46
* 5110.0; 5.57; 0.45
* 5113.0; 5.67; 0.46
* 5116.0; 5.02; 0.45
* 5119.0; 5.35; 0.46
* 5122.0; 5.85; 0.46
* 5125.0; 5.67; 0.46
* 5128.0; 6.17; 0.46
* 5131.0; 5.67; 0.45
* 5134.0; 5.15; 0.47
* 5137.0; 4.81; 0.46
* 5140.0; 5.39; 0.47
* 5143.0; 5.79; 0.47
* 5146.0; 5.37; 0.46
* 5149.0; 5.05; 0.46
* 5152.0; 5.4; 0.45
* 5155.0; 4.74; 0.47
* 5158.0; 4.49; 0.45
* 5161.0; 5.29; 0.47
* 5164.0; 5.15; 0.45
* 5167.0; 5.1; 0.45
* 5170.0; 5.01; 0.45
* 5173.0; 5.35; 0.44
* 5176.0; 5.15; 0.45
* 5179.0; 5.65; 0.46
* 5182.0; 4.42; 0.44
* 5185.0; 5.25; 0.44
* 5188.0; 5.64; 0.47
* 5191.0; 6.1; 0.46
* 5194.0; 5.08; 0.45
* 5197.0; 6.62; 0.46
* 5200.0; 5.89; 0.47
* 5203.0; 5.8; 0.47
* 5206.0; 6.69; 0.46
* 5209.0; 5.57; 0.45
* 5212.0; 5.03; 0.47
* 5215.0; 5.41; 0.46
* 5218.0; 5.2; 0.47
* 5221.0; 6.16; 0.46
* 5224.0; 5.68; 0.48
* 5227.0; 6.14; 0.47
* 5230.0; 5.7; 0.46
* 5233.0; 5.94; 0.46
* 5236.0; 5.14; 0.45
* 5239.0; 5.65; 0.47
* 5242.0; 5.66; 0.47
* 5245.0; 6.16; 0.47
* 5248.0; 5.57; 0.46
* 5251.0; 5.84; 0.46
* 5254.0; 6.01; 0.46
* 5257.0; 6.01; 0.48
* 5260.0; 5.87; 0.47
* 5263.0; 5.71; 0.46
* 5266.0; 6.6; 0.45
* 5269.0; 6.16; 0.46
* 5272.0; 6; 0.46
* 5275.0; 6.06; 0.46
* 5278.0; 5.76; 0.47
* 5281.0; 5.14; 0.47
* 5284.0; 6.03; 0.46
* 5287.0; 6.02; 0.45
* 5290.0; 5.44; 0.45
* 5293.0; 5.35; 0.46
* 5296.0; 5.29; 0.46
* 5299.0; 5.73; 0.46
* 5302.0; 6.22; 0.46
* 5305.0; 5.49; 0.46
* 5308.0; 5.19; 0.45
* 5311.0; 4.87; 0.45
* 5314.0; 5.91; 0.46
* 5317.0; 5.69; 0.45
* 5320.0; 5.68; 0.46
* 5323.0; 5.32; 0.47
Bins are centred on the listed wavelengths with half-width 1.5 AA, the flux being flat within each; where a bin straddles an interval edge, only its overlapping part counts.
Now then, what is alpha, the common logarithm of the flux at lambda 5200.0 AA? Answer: 0.77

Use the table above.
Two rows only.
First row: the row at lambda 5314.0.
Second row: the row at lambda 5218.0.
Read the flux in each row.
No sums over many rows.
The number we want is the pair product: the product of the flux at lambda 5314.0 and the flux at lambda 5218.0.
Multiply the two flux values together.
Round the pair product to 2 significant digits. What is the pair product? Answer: 31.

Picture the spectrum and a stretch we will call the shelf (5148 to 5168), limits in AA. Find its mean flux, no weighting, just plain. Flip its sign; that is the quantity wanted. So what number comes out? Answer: -5.03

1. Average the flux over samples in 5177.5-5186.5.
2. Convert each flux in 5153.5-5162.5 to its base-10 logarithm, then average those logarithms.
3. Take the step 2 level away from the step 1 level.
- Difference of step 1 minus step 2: 4.42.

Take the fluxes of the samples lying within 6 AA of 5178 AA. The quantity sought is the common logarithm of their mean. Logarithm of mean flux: 0.711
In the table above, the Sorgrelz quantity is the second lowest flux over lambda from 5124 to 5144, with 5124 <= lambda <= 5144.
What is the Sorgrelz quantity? 5.15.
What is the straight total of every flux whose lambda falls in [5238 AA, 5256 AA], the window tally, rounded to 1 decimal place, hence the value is 34.9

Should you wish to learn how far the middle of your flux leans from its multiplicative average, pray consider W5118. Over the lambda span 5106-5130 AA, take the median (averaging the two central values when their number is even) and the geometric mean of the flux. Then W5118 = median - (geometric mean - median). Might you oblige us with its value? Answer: 5.7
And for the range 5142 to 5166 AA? 5.3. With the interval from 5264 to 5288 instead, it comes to 6.1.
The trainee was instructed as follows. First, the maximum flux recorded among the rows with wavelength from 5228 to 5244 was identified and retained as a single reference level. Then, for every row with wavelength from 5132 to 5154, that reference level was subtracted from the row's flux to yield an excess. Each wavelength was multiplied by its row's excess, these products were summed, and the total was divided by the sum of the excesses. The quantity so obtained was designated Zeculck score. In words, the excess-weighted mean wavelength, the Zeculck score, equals 5142.2 AA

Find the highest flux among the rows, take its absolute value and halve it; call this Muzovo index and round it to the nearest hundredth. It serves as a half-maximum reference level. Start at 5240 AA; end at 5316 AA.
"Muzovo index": 3.30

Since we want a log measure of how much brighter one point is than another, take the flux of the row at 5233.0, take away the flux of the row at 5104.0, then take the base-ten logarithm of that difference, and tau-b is -0.27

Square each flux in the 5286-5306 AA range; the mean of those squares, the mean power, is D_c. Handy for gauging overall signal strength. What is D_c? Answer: 32.0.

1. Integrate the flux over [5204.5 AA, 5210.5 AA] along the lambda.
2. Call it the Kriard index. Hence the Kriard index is 37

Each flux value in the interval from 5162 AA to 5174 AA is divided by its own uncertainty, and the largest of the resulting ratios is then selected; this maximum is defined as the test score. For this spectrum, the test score 12.2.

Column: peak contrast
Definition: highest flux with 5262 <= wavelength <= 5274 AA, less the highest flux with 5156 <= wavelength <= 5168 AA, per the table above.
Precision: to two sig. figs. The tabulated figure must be 1.3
